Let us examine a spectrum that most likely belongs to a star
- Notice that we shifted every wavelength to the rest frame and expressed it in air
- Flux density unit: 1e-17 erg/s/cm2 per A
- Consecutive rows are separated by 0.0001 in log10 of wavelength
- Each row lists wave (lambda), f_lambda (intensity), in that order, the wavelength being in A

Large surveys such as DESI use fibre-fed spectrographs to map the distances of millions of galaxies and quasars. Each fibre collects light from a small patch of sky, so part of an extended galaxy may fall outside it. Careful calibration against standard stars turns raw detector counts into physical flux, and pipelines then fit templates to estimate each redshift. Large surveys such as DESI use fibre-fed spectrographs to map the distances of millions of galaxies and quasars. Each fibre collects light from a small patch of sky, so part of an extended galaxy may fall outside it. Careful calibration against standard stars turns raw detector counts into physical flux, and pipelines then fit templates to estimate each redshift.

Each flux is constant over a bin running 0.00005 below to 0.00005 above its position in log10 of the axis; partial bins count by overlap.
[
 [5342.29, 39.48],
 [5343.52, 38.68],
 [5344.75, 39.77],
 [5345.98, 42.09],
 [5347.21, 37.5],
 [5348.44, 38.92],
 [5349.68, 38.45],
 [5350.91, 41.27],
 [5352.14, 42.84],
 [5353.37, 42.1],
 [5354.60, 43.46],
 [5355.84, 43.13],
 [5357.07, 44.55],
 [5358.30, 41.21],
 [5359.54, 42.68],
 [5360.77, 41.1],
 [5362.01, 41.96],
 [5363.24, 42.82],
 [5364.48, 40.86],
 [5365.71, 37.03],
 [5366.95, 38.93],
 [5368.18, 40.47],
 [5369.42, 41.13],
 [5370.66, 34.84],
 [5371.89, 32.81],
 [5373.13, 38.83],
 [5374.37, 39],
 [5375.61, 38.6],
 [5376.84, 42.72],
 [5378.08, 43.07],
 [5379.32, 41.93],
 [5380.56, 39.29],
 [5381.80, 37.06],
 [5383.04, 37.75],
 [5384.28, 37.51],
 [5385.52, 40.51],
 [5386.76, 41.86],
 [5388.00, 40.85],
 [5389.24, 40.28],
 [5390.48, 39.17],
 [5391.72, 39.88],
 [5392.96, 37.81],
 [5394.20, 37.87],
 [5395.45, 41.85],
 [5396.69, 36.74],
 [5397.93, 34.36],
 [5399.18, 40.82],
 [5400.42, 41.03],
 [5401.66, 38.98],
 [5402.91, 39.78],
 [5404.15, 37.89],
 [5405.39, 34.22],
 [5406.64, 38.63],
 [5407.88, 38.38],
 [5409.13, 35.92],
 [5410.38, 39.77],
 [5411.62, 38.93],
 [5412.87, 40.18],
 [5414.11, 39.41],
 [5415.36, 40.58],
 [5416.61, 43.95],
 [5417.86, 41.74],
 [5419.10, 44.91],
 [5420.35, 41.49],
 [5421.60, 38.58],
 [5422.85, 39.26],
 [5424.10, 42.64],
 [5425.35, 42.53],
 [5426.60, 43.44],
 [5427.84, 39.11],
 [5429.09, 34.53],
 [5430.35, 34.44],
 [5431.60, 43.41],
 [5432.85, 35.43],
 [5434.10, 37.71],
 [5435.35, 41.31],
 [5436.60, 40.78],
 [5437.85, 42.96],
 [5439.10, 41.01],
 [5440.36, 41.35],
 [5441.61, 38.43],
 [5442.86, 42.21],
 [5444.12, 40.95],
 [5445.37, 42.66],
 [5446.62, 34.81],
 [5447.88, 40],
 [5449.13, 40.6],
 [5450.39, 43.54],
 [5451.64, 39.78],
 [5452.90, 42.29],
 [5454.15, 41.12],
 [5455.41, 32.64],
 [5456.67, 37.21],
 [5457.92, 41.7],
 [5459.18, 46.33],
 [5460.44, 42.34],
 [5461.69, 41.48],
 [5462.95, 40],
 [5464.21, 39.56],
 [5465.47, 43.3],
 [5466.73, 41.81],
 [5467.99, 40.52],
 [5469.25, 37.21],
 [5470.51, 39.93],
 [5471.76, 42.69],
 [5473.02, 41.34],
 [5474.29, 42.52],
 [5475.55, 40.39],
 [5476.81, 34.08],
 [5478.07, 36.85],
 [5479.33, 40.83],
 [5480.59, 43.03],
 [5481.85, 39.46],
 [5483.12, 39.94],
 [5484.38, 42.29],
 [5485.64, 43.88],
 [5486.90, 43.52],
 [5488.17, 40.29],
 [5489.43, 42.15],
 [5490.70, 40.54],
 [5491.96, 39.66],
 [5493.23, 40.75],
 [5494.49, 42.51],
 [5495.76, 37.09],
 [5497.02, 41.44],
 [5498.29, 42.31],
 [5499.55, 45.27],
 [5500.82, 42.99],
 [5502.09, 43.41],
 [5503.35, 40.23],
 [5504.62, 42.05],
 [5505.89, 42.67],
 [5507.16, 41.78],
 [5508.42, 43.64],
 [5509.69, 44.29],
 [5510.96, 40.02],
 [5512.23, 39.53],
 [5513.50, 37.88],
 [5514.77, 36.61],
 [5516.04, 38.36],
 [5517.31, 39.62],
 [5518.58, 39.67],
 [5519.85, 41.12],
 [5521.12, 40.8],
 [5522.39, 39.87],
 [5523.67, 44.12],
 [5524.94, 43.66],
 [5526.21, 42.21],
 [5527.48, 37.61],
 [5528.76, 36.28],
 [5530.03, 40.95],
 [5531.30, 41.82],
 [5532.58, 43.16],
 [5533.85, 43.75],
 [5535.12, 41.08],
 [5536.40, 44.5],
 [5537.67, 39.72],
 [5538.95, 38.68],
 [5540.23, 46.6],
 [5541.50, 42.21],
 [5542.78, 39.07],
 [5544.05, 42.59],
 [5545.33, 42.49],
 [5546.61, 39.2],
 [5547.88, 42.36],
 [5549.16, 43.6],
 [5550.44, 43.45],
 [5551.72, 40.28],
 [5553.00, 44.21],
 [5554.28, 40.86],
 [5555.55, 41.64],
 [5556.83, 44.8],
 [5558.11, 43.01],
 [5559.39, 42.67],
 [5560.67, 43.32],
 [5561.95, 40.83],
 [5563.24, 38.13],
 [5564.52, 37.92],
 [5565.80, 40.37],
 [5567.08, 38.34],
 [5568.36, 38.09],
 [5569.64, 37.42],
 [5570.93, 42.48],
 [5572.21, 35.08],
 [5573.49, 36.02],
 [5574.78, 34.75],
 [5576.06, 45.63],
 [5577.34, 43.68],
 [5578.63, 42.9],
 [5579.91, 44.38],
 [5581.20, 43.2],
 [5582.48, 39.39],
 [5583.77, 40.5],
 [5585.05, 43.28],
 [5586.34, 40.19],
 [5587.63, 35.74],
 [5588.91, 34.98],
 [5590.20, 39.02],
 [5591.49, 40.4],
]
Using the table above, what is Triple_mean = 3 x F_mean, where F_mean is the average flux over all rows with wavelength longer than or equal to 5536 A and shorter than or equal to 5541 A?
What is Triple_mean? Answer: 127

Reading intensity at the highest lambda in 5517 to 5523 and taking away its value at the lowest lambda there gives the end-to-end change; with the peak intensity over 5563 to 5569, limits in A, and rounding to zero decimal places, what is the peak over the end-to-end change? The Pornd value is 161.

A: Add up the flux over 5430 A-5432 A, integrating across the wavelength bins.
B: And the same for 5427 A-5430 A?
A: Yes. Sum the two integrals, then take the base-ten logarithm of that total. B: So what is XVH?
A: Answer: 2.28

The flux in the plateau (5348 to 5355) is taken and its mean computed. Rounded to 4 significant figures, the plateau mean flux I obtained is 41.17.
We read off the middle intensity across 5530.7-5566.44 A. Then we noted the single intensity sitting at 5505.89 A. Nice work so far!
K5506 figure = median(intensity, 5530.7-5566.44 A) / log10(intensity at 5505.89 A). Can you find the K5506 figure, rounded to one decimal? 25.9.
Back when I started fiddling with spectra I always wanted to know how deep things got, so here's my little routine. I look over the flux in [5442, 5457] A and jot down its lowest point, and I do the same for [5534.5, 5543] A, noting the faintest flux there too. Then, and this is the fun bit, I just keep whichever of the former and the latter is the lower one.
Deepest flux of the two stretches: 32.6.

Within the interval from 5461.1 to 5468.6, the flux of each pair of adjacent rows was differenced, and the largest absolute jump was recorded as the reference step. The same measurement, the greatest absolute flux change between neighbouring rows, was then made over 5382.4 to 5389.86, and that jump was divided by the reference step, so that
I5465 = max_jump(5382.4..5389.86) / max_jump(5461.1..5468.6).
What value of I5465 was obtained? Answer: 0.80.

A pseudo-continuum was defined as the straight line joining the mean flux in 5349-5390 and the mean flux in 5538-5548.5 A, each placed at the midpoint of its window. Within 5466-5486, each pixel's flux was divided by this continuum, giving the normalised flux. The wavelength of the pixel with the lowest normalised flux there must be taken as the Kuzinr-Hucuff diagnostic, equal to 5476.81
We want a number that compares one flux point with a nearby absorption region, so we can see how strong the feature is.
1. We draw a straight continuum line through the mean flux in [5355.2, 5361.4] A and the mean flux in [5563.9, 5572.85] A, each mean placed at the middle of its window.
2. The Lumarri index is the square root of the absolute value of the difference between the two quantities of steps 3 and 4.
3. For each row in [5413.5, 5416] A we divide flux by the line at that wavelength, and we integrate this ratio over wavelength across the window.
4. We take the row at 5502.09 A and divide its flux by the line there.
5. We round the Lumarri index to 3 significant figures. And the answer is 1.15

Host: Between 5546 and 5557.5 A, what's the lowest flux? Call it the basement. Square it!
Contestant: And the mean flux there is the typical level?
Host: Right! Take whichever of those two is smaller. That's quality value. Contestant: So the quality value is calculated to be 42.3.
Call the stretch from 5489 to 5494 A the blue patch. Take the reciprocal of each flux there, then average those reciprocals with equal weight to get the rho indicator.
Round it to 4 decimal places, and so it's 0.0245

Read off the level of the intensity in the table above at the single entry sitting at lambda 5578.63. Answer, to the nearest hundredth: 42.90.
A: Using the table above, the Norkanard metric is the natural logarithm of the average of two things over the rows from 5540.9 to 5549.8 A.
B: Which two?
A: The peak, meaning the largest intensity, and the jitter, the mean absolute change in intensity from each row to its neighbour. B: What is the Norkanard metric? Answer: 3.14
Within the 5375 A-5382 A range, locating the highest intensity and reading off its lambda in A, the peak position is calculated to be 5378.08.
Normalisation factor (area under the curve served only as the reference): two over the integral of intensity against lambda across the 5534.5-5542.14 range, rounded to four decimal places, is 0.0062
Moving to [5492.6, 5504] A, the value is 0.0042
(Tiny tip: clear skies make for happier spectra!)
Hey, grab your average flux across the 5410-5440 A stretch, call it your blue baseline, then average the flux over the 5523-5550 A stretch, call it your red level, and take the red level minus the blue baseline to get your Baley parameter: 1.4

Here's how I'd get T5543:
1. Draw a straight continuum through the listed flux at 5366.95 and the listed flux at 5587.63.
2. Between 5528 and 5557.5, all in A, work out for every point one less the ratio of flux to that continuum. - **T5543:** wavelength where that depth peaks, 5528.76 A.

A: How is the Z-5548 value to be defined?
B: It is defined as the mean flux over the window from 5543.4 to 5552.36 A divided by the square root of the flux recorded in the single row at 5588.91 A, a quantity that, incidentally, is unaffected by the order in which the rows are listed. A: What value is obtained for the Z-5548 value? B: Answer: 7.10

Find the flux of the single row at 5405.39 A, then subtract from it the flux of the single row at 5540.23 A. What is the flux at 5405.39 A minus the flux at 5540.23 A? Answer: -12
